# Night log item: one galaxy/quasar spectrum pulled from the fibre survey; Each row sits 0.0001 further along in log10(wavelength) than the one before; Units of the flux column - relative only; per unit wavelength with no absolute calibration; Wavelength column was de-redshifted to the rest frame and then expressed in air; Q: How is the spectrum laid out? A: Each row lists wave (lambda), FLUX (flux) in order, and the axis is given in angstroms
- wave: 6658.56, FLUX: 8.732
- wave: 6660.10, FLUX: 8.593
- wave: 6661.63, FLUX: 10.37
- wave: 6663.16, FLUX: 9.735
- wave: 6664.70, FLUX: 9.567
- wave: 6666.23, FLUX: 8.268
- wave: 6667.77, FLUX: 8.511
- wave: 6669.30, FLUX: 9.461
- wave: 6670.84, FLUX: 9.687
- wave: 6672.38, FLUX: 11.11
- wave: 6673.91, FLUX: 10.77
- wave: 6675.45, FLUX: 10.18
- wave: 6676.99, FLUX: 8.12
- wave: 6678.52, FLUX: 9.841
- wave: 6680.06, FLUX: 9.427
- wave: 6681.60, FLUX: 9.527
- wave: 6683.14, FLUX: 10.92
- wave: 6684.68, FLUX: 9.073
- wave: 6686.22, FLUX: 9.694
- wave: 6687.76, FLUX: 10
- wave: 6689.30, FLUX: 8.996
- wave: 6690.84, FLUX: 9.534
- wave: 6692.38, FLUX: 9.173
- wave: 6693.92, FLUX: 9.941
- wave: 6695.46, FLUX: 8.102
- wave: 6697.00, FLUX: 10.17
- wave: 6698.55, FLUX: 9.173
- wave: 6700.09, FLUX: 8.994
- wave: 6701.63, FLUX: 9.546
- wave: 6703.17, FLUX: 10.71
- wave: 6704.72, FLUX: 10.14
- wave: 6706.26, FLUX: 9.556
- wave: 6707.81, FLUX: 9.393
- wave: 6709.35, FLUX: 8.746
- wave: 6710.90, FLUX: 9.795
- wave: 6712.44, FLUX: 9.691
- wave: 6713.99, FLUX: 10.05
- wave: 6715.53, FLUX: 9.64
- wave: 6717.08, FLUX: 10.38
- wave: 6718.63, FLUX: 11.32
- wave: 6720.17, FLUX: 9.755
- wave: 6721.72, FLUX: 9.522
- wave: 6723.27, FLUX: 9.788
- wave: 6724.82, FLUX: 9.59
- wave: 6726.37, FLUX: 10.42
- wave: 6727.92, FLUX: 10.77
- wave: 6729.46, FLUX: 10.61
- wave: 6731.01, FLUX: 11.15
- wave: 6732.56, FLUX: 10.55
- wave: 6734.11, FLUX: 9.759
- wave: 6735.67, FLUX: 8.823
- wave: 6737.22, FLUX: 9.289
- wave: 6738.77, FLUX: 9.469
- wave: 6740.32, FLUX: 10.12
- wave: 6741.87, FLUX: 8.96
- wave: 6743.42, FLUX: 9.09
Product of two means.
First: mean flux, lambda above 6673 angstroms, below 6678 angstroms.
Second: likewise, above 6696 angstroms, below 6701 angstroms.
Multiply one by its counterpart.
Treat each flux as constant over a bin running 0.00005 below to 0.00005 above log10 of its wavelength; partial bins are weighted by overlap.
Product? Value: 92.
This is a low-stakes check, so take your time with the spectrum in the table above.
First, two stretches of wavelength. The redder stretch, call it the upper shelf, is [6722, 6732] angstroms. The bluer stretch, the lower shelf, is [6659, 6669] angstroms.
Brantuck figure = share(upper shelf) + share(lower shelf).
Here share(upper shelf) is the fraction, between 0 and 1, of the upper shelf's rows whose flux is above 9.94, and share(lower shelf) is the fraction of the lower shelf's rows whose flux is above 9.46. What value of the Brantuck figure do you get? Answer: 1.2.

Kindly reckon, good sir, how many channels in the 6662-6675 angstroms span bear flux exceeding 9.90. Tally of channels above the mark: 2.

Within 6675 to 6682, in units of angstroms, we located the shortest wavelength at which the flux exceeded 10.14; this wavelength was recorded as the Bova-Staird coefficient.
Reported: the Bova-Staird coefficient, 6675.45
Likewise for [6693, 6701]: 6697.00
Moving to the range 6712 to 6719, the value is 6717.08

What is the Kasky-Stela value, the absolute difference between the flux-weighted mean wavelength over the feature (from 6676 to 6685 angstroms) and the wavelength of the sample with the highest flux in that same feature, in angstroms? 2.2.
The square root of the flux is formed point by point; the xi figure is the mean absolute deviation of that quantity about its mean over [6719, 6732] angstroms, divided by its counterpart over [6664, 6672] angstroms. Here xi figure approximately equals 0.89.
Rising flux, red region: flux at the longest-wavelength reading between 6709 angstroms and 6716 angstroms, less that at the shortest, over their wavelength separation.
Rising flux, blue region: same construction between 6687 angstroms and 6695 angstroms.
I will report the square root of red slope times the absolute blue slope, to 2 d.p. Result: 0.04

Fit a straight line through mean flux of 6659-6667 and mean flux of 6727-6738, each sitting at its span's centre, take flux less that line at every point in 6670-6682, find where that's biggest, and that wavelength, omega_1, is 6672.38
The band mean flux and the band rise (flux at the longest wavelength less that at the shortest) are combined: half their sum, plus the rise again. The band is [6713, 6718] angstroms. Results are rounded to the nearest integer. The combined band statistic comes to 6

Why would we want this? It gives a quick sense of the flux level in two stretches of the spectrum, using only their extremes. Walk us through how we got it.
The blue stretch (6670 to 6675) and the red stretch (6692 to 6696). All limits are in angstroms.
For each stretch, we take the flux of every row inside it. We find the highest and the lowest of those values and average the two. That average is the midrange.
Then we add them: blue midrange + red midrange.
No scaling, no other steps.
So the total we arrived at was 19.4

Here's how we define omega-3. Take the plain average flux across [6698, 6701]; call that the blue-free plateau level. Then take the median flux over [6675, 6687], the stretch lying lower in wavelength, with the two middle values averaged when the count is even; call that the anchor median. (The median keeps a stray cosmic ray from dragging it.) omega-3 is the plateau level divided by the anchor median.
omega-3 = 0.95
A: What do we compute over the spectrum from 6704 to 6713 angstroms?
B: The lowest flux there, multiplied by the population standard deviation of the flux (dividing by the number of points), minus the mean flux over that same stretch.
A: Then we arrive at -5.8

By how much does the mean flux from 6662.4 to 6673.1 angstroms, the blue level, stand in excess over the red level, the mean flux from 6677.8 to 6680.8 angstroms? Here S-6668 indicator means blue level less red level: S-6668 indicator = -0.2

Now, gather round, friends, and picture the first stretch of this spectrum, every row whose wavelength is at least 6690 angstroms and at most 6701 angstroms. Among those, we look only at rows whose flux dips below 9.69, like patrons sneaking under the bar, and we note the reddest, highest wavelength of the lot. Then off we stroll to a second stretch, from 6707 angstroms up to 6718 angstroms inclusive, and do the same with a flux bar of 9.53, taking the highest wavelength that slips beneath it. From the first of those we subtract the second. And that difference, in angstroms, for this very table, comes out -9.3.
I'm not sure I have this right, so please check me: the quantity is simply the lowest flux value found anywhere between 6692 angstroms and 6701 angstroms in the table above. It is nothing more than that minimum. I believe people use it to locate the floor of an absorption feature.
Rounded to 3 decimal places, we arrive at 8.102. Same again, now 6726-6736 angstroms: 8.823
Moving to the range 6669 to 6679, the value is 8.120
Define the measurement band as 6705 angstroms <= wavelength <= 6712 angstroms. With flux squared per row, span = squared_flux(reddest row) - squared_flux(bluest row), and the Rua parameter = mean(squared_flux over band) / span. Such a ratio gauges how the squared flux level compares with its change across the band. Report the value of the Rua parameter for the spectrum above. 19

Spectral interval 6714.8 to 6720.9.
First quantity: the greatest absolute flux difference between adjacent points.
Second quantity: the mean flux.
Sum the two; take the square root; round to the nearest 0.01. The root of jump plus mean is 3.44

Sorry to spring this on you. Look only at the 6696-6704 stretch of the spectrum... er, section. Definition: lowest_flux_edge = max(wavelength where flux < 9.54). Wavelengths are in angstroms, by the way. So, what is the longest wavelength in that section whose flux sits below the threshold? 6700.09 angstroms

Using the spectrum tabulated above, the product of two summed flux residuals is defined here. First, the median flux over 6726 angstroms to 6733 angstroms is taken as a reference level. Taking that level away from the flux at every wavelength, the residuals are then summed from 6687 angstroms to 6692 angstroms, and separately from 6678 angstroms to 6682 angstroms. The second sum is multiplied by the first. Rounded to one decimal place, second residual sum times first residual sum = 10.0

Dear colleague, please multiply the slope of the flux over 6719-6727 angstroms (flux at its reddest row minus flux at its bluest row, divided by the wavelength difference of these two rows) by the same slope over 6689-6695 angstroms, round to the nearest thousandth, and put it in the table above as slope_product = 0.022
